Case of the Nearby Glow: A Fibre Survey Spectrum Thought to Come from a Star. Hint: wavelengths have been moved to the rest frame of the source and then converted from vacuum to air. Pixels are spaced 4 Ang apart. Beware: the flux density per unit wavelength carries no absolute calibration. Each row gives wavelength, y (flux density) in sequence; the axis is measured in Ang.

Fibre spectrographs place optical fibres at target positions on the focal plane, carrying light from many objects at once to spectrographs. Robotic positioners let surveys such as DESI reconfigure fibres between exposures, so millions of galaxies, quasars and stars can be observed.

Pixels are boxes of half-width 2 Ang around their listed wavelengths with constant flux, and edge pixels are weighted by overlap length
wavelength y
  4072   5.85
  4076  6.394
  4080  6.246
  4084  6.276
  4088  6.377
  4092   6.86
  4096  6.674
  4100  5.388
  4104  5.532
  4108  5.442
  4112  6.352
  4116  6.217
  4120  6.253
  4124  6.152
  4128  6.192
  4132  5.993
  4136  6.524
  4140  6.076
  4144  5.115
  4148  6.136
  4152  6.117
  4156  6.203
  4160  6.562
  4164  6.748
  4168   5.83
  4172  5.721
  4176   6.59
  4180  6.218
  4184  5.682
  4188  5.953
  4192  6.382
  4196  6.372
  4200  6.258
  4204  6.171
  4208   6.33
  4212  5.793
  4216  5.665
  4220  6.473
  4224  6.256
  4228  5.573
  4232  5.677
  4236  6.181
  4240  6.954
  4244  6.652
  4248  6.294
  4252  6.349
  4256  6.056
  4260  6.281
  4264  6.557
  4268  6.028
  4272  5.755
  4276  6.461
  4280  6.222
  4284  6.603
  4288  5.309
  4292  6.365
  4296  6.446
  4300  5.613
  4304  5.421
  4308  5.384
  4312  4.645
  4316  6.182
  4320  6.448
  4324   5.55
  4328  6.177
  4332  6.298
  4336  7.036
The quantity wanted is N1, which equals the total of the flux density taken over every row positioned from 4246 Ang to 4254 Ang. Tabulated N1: 12.6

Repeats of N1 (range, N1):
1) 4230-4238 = 11.9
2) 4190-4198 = 12.8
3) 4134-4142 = 12.6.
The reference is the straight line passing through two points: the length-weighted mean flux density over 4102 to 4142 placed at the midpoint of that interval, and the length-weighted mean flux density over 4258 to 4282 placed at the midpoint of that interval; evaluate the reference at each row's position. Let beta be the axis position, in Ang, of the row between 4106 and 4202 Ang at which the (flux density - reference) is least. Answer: 4144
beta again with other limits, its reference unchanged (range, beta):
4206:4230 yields 4228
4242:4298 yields 4288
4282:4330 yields 4312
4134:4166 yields 4144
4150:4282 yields 4228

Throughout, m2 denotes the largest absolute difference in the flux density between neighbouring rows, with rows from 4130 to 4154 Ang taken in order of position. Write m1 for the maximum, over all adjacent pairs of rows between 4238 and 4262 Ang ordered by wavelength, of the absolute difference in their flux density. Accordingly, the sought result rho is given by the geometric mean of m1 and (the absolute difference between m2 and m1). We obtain 0.49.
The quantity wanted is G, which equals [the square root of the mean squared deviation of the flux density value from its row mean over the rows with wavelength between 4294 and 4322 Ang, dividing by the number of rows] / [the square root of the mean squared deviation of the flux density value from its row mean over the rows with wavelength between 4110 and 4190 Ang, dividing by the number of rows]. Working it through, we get 1.71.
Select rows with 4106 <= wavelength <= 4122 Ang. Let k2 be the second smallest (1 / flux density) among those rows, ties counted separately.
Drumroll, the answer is 0.1599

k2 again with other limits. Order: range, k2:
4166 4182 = 0.1608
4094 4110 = 0.1808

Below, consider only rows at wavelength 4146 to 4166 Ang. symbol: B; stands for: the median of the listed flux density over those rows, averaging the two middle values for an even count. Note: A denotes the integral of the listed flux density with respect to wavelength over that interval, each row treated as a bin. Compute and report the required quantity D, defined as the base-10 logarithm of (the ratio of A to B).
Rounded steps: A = 127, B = 6.20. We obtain 1.31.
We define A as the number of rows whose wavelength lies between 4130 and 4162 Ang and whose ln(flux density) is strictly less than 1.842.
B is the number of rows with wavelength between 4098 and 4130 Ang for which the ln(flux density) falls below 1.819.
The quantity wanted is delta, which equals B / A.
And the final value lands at 0.67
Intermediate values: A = 6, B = 4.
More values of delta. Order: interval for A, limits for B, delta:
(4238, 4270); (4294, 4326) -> 1.25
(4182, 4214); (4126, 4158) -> 1.00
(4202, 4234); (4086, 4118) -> 0.50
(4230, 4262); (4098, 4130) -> 0.80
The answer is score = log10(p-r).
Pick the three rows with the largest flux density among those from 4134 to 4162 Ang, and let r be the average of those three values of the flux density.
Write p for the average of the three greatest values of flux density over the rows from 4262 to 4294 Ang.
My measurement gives -1.0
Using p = 6.54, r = 6.43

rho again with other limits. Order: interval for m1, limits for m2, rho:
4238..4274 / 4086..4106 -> 0.63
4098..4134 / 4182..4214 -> 0.58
